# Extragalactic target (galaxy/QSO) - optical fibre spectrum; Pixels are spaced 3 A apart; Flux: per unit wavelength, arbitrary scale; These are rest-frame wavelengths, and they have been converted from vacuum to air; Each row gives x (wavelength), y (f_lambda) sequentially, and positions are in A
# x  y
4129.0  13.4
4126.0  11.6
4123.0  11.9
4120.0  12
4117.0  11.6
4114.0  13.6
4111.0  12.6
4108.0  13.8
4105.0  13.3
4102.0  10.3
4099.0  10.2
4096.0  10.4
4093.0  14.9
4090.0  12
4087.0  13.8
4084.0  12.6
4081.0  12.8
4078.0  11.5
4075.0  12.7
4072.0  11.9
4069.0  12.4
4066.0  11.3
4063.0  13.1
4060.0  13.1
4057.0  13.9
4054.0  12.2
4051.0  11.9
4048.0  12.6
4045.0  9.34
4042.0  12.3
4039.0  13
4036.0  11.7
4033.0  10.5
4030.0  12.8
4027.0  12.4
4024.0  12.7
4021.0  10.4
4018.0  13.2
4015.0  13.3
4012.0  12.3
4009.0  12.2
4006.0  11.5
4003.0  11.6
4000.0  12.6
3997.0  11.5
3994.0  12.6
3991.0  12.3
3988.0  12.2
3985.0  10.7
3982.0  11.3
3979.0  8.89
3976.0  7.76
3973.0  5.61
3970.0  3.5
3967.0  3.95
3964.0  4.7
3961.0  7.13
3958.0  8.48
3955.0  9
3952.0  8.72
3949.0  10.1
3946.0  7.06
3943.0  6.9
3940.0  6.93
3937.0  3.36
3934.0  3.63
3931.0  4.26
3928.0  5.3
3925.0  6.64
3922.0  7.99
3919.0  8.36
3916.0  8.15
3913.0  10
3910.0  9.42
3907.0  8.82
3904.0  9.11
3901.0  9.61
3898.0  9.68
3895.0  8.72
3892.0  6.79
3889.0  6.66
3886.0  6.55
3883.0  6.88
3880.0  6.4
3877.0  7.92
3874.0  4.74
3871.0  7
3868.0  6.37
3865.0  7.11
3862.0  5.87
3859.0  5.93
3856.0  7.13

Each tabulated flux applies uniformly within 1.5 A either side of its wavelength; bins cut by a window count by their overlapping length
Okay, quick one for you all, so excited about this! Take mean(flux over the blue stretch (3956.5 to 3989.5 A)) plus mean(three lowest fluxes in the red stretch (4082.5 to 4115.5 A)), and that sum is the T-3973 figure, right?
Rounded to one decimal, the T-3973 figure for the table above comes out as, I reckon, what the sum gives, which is 18.0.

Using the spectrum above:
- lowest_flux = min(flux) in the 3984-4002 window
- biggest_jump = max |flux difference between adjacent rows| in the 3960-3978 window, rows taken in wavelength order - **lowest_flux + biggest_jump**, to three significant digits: 13.1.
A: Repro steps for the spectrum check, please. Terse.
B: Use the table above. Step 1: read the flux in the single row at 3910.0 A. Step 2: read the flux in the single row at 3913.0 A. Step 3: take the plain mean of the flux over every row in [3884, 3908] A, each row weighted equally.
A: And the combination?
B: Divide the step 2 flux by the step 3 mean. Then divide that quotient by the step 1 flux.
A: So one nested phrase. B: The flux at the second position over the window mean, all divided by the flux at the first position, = 0.129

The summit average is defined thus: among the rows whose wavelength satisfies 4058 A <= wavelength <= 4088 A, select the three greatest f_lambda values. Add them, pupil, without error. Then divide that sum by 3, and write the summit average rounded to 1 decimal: 13.3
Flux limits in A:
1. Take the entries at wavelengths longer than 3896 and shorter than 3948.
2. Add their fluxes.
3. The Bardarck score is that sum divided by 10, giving 12.5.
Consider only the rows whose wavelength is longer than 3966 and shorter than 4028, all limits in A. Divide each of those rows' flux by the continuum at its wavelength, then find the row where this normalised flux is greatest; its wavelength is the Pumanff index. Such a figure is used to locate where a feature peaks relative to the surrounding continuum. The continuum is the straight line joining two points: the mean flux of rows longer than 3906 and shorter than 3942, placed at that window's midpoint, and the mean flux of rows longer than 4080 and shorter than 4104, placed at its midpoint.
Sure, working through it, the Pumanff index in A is 3994.0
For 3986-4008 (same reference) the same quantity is 3994.0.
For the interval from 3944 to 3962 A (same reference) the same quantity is 3949.0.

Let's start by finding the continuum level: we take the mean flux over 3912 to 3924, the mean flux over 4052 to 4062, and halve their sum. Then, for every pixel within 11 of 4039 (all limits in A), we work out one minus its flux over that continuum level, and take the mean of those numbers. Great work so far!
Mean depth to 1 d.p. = -0.1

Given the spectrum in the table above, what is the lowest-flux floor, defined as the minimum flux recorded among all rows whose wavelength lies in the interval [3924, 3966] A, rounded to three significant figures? 3.36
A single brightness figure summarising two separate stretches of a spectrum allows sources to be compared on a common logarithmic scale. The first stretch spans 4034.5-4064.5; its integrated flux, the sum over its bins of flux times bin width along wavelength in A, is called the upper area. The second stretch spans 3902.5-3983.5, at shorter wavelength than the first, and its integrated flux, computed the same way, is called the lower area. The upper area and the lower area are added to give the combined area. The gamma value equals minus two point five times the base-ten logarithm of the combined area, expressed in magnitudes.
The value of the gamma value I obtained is -7.45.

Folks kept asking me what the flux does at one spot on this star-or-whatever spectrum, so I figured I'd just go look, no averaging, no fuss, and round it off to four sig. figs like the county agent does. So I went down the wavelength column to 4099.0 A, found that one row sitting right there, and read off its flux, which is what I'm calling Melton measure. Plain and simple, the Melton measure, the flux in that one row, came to 10.20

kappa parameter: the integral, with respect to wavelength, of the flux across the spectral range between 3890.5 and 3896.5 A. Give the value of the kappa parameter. 47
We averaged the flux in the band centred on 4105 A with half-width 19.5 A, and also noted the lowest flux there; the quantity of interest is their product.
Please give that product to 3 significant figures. 126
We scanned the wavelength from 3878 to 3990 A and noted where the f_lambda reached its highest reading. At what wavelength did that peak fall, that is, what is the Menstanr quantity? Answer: 3988.0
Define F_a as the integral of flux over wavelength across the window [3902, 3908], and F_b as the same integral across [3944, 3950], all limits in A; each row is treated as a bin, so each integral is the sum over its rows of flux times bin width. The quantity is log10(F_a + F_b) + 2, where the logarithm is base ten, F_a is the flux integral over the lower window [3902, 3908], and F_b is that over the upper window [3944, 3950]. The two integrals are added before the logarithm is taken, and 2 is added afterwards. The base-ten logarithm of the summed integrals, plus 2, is 4.02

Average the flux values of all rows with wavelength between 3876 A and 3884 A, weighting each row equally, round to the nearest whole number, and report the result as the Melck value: 7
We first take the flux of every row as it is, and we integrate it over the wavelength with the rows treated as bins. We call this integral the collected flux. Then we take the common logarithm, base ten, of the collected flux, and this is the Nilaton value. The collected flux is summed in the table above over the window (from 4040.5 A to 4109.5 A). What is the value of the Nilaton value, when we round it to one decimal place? 2.9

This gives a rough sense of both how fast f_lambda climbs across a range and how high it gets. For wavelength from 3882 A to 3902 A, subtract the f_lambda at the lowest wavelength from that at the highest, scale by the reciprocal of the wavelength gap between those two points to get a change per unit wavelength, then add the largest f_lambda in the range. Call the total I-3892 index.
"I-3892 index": 10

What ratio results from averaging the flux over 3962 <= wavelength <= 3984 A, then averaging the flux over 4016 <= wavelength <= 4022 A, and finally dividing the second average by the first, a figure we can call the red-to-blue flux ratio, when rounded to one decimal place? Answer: 1.8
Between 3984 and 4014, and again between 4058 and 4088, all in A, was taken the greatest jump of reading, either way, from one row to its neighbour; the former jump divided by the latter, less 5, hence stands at -4.2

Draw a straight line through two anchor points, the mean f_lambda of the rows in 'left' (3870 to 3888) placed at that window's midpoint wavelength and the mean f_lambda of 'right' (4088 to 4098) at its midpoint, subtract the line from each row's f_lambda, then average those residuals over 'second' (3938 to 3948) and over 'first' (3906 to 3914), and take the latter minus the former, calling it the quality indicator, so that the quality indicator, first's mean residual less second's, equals 3.4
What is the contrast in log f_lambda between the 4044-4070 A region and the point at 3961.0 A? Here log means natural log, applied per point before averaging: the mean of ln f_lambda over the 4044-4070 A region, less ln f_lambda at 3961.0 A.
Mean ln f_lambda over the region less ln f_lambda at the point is 0.5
